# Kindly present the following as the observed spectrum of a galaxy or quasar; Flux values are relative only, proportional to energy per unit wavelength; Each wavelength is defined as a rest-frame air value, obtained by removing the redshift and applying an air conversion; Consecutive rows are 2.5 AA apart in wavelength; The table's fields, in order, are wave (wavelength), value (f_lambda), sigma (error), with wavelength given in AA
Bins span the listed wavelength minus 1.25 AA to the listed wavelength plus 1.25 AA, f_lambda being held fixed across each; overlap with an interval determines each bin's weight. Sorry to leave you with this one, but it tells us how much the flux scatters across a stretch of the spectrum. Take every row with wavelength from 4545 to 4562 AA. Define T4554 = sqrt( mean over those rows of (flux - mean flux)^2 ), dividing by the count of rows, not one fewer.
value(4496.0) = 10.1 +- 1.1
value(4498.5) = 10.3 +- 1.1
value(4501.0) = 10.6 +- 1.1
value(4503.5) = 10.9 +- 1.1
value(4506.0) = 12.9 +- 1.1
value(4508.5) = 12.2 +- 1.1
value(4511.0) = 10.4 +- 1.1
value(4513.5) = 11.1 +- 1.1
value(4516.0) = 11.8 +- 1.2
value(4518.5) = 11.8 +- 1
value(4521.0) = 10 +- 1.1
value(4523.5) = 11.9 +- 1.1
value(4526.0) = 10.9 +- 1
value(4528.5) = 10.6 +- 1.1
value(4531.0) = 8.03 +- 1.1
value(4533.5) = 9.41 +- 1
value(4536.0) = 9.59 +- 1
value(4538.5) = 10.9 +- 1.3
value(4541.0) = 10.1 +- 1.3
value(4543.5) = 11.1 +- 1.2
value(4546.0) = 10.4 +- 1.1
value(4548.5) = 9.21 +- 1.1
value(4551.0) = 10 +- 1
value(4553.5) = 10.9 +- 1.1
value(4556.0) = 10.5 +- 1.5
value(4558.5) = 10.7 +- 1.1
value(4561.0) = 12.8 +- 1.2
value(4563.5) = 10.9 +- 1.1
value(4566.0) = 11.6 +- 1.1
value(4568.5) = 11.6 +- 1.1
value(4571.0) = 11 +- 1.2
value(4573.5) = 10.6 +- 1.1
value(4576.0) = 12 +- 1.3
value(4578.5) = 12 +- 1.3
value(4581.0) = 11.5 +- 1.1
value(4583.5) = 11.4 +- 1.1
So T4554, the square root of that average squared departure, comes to 1.02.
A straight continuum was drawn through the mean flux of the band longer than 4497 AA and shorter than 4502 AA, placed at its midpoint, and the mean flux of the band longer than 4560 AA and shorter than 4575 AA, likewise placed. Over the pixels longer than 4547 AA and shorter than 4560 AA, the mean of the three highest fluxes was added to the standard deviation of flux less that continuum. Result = 11.3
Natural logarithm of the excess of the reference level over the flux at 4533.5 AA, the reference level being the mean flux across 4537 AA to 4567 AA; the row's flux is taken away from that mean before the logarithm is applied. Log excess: 0.3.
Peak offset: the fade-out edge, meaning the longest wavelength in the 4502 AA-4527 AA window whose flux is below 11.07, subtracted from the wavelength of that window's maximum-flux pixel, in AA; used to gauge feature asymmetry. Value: -20.0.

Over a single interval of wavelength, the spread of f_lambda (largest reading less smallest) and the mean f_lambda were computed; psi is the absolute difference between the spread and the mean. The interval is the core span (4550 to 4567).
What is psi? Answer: 8.3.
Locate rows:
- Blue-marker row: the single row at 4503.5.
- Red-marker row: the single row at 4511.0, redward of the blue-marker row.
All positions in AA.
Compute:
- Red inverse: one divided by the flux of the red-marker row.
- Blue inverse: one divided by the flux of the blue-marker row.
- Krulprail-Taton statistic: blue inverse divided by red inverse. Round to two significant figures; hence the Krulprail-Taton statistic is 0.95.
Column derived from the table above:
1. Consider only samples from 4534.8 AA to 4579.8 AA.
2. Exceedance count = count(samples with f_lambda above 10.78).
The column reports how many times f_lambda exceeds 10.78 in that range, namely 10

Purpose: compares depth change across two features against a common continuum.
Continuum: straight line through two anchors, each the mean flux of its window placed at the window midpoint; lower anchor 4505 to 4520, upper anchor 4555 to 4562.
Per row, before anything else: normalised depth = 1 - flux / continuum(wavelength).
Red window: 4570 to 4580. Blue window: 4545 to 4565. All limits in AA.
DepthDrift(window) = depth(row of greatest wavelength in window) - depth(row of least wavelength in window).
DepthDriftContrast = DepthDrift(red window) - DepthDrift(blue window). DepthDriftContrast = 0.0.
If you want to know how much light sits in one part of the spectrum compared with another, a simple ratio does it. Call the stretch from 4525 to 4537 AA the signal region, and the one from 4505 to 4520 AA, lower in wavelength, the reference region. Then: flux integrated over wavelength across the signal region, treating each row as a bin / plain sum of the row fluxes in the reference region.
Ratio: 1.7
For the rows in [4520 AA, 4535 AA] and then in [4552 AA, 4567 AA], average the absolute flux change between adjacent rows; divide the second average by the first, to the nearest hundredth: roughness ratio 0.74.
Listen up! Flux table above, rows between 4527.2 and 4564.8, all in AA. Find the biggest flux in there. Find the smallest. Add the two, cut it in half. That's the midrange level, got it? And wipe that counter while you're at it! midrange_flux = 10.4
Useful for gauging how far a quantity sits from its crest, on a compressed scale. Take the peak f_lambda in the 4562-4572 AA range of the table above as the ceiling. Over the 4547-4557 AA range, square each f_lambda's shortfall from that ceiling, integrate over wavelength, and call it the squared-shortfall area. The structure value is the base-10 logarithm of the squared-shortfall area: 1.4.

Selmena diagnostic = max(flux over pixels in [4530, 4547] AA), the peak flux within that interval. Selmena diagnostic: 11.1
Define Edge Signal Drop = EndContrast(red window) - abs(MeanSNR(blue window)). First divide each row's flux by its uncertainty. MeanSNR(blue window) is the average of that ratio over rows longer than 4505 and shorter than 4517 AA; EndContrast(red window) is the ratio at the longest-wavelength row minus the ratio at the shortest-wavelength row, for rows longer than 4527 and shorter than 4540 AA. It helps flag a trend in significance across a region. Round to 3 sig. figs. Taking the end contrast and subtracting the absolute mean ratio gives -11.7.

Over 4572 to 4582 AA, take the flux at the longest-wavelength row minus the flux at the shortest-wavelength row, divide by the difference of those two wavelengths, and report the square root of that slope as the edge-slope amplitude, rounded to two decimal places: 0.35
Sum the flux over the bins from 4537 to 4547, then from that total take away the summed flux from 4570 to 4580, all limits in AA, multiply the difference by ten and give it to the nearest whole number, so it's -31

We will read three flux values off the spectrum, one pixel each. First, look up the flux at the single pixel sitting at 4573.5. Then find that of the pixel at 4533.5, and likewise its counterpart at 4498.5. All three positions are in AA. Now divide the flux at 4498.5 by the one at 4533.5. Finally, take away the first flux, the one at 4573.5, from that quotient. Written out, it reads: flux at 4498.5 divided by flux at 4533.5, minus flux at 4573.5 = -9.5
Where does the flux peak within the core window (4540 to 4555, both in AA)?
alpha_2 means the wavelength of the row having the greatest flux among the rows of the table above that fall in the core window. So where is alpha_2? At 4543.5 AA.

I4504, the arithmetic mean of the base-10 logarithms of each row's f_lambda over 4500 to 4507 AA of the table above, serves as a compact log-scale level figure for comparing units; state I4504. 1.06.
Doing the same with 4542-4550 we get 1.01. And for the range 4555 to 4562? 1.05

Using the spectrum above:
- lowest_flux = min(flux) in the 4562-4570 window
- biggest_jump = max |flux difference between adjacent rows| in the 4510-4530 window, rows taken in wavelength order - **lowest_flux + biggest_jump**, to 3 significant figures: 12.8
